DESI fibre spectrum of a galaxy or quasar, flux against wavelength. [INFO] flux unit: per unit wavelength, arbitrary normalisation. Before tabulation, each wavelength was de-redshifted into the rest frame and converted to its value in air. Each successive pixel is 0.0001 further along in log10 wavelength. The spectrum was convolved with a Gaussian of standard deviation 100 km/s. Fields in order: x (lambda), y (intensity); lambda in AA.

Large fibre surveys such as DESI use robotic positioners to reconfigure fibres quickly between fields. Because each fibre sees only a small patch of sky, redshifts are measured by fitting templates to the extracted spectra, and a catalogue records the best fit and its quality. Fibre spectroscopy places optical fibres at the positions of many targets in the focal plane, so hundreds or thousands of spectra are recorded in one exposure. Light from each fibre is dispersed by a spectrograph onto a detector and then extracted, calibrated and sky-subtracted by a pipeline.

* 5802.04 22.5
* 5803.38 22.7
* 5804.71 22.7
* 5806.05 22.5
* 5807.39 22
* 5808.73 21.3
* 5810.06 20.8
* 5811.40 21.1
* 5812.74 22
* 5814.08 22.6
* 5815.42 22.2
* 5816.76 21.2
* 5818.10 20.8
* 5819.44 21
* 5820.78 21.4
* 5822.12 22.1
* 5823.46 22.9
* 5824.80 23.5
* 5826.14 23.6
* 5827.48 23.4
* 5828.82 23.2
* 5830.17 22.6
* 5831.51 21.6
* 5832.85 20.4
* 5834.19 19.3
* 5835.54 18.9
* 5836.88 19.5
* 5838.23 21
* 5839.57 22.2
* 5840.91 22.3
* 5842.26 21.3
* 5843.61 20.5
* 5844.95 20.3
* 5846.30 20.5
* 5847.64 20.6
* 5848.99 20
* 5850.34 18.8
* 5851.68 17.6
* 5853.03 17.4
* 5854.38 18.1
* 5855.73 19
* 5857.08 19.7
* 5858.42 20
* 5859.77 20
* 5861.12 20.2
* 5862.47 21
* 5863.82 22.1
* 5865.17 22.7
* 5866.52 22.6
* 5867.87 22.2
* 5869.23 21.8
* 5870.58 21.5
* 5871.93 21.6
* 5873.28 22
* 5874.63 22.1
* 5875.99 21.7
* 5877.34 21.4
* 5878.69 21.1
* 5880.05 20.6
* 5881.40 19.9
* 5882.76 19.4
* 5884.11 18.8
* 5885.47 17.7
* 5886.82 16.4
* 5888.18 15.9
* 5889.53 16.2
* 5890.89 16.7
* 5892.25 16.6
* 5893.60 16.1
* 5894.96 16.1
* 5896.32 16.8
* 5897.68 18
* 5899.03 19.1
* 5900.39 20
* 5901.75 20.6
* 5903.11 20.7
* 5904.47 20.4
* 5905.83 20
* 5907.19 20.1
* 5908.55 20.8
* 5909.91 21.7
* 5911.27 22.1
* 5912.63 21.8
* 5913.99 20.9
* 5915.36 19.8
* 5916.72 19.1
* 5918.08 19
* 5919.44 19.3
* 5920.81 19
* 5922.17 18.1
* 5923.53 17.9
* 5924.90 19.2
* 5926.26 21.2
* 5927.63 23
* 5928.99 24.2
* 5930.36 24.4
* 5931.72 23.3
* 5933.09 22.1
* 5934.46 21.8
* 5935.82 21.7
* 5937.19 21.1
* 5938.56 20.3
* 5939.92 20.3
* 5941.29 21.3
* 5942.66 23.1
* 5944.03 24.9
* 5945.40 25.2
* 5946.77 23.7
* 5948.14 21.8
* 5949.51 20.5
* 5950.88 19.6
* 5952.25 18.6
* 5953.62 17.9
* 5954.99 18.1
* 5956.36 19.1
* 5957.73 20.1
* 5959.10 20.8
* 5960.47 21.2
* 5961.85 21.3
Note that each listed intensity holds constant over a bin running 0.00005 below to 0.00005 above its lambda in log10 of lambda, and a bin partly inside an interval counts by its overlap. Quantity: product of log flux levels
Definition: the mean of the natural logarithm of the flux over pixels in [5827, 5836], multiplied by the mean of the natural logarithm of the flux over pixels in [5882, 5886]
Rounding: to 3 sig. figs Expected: 8.94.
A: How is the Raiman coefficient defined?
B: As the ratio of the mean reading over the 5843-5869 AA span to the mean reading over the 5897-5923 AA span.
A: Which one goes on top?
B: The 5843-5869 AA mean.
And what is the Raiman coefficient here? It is 1.01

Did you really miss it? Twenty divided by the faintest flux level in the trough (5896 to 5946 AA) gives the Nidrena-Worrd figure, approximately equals 1.19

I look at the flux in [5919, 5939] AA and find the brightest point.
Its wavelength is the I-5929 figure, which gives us 5930.36 AA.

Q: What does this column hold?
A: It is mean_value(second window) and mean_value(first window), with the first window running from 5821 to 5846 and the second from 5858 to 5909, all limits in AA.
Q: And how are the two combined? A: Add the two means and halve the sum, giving 20.7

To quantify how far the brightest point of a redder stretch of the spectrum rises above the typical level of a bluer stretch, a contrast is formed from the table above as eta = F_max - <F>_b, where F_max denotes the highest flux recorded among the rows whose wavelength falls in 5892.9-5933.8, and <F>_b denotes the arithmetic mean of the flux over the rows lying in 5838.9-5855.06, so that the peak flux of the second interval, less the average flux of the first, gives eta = 4.4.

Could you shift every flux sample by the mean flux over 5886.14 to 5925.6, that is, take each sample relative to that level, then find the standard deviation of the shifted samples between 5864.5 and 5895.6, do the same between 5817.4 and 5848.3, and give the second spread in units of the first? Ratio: 0.54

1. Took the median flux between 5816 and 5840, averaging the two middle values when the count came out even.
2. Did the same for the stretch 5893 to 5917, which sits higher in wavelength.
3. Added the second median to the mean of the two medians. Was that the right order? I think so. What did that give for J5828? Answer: 40.8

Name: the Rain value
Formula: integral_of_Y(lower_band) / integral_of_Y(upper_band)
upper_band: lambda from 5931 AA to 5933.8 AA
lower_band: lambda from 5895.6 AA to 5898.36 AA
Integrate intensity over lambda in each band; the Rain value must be 0.76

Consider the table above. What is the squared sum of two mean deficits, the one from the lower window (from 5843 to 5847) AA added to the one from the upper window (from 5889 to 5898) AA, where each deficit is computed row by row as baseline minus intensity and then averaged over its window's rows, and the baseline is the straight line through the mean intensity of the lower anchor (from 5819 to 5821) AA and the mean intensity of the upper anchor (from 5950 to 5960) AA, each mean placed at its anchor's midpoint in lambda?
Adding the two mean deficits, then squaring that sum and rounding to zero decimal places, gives 15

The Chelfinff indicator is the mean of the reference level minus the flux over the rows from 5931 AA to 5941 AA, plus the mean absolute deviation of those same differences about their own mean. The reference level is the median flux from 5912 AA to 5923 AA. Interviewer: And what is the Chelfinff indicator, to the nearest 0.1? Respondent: -1.5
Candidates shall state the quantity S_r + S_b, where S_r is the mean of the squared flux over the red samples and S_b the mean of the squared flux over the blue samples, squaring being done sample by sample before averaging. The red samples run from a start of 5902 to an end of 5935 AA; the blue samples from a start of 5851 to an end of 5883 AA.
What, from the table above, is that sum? 866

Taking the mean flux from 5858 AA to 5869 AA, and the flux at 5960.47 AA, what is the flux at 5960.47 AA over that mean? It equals 0.99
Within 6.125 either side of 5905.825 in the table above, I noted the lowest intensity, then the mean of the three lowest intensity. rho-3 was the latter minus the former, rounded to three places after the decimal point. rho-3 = 0.033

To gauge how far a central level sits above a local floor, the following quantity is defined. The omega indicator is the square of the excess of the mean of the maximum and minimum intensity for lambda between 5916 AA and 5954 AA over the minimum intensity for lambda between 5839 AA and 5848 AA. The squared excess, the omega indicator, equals 1.6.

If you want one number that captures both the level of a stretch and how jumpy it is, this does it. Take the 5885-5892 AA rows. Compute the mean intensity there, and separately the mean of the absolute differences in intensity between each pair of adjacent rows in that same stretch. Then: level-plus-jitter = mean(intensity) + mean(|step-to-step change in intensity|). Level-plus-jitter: 17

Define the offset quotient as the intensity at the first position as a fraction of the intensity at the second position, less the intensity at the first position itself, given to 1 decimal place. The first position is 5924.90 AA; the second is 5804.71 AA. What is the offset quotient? -18.4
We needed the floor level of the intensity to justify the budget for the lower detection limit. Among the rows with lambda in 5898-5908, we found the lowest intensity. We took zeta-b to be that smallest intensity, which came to 19.1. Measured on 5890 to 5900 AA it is 16.1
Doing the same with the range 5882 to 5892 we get 15.9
